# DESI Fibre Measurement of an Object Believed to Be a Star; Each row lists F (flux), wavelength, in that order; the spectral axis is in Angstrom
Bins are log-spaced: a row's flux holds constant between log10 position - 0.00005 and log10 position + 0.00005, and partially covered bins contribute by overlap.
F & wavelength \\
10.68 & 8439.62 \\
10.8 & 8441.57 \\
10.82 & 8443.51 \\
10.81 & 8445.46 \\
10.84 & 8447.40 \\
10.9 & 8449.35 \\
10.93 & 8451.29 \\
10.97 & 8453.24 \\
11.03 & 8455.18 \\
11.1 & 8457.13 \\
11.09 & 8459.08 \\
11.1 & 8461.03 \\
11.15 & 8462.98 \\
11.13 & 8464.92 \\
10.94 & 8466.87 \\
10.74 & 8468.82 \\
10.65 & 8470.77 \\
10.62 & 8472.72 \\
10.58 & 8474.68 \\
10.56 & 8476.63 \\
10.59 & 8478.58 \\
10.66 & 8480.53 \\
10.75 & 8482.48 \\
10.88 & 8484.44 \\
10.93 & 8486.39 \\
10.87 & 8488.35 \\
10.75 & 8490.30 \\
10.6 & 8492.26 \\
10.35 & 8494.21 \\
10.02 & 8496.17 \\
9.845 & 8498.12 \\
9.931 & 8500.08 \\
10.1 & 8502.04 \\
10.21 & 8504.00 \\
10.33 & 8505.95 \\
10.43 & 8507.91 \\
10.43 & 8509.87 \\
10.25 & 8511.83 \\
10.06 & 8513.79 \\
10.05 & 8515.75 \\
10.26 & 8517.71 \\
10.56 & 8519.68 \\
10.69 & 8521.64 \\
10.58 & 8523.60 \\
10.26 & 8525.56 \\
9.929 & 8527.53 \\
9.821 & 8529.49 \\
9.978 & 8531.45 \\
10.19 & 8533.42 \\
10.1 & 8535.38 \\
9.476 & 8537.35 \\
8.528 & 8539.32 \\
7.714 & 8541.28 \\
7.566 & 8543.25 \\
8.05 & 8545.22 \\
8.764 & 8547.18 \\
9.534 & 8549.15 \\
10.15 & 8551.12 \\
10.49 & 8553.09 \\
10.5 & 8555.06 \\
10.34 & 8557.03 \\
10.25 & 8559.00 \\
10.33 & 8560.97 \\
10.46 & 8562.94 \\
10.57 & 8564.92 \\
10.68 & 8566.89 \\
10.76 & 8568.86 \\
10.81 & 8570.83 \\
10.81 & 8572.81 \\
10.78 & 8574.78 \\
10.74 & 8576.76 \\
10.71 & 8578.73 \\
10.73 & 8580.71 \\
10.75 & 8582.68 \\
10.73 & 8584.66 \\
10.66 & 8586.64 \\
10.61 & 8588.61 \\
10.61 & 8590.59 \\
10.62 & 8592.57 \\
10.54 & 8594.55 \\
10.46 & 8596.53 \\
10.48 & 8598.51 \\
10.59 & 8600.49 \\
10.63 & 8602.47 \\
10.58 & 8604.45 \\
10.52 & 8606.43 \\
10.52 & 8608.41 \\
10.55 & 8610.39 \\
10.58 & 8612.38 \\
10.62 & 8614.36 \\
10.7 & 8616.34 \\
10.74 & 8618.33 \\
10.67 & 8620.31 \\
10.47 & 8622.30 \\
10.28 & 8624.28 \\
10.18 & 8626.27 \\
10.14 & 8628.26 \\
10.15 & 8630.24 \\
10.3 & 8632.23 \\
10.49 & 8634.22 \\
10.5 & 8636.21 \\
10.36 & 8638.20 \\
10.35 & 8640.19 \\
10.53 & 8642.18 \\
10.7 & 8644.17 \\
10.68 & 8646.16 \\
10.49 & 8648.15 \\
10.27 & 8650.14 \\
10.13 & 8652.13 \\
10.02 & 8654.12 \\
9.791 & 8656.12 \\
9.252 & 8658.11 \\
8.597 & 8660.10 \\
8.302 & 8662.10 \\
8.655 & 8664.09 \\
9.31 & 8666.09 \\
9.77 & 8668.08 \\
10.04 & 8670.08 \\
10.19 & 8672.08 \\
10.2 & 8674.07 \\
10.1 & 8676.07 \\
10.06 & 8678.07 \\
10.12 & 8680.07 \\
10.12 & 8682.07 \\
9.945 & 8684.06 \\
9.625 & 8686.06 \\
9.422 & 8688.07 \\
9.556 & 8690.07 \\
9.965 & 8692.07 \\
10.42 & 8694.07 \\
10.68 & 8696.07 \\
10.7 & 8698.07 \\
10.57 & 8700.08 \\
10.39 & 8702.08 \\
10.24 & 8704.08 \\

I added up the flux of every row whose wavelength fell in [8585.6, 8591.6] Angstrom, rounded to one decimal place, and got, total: 31.9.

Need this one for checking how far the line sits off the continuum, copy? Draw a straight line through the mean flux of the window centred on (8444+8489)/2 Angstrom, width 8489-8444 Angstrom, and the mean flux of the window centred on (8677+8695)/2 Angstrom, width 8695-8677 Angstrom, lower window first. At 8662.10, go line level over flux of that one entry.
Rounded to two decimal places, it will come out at 1.21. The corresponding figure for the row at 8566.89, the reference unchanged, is 0.98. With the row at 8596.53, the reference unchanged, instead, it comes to 0.98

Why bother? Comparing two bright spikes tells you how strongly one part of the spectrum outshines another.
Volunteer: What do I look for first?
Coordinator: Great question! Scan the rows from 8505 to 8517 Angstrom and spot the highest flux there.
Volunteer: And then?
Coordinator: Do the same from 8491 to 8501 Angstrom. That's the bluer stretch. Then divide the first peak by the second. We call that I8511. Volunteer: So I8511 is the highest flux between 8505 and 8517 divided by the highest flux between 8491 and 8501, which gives 0.984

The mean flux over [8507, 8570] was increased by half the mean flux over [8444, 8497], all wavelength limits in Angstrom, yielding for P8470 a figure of 15.3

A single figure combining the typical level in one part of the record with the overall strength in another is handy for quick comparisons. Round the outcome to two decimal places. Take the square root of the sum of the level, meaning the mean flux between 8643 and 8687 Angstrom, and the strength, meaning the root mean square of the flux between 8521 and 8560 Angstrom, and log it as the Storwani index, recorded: 4.42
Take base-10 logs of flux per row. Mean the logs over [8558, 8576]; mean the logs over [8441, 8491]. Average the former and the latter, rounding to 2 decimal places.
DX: 1.03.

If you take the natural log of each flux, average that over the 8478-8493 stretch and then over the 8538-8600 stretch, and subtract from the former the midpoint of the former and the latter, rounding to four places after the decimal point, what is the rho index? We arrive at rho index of 0.0312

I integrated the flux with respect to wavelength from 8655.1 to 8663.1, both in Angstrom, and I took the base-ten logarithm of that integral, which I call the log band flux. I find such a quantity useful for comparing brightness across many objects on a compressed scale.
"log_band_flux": 1.86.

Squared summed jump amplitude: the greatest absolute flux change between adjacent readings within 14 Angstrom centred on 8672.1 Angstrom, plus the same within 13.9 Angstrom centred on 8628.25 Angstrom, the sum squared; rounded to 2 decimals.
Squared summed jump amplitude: 0.42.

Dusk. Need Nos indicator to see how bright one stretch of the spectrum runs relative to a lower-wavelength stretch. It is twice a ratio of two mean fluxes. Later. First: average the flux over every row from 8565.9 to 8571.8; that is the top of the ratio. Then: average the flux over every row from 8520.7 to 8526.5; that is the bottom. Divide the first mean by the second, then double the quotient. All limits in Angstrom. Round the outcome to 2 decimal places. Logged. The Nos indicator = 2.05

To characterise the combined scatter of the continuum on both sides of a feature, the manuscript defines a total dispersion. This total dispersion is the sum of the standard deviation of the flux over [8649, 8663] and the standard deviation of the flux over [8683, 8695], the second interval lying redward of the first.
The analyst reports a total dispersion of 1.1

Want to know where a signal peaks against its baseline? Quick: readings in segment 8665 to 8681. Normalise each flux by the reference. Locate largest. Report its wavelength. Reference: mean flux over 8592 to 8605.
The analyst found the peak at 8674.07 Angstrom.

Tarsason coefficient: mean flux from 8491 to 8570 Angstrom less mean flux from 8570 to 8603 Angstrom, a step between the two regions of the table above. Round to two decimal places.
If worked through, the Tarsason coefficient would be -0.68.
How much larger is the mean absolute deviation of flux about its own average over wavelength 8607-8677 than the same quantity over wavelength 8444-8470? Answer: 0.3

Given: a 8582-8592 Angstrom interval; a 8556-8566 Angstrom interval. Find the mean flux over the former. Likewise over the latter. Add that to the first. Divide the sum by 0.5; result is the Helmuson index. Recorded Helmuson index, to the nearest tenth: 42.1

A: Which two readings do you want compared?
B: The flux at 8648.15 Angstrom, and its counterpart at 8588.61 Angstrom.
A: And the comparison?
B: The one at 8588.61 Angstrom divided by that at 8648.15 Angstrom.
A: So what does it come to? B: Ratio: 1.01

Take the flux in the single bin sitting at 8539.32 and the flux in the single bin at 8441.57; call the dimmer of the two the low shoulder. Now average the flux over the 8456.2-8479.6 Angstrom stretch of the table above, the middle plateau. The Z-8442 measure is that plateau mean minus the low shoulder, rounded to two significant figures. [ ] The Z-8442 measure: 2.3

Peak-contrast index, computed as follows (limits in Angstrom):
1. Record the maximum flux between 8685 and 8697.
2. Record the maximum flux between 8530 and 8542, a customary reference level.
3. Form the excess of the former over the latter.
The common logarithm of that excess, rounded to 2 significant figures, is -0.31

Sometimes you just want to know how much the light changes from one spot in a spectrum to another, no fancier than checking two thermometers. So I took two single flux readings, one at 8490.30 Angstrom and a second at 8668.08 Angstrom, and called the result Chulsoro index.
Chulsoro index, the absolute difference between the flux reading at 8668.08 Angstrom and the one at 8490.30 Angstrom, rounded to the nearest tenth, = 1.0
